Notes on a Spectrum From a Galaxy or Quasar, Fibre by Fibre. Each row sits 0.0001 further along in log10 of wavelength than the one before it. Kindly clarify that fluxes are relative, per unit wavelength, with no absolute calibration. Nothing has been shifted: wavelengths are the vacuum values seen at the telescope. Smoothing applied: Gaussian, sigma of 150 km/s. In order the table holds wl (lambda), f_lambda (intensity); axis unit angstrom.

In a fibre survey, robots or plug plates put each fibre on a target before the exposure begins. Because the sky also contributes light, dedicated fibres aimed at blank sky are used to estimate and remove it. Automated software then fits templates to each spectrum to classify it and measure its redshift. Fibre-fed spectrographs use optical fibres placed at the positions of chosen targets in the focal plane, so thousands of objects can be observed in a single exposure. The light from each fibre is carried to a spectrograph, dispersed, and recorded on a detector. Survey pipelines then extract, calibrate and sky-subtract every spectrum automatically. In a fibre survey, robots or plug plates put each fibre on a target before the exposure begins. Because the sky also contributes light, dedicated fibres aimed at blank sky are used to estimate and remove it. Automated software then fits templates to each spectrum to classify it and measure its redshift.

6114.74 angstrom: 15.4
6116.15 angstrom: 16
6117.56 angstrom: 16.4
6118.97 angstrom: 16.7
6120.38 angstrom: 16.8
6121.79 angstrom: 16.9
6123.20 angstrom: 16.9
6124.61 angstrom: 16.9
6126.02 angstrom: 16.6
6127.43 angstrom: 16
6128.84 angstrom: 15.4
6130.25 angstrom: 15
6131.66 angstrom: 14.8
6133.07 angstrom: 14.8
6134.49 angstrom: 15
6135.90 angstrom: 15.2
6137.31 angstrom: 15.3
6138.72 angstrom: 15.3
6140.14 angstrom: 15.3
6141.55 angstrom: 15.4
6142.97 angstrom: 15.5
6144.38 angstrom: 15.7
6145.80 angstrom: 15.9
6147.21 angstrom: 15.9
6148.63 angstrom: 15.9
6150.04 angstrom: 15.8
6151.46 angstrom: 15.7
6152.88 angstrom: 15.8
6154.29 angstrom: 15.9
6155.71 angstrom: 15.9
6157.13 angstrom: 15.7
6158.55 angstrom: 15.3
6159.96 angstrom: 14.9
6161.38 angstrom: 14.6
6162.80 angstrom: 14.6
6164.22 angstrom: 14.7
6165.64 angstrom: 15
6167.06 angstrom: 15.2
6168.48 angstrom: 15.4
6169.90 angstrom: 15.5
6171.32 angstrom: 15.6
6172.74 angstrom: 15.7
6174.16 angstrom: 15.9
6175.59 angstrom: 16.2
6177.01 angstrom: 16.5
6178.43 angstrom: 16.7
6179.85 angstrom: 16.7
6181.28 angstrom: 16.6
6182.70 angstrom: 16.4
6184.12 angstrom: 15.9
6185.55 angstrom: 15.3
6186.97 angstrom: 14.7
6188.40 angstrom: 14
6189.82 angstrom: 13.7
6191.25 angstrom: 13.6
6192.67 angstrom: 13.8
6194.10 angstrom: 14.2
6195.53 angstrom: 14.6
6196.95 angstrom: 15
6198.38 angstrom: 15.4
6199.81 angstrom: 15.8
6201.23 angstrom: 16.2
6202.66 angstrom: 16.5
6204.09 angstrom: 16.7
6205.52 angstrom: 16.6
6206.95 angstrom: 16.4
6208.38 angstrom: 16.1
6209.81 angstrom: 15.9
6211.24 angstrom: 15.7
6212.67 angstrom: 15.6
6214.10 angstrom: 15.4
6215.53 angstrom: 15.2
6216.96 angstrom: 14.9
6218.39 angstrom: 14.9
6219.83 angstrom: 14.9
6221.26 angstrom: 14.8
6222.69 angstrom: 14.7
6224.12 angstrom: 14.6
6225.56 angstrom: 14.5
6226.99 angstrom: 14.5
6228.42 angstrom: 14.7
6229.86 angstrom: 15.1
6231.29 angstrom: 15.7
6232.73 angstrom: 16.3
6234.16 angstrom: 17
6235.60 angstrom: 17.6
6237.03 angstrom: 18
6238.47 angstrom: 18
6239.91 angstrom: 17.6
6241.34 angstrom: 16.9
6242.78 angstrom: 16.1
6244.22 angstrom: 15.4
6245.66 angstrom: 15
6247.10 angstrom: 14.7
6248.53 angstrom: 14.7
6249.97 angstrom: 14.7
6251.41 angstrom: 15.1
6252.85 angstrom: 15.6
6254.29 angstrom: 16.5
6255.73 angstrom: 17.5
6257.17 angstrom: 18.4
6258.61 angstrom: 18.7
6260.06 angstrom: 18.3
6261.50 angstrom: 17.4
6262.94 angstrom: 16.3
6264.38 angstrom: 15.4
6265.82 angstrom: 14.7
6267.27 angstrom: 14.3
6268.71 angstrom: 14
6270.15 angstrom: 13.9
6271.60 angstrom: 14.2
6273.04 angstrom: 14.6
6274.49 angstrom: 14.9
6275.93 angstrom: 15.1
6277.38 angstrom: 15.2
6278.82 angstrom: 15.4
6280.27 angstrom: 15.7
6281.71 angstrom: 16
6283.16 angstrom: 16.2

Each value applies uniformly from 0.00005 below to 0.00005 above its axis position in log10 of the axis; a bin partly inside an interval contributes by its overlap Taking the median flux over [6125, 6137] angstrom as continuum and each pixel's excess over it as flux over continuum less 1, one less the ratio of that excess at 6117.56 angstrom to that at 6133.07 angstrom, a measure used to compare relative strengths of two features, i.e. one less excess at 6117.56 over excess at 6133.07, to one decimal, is 5.3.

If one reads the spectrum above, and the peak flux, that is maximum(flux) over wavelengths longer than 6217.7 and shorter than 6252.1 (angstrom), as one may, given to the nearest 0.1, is 18.0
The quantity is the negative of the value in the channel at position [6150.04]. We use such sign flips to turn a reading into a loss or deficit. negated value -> -15.8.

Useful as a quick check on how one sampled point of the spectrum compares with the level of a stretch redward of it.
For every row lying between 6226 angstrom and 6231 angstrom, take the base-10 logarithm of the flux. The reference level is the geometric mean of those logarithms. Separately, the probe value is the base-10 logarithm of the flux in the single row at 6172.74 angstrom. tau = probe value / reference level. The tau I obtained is 1.02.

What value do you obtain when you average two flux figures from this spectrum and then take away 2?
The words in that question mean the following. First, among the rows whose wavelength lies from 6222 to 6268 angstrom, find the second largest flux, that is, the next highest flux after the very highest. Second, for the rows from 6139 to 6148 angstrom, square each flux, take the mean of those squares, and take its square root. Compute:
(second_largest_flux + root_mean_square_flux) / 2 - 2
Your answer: 15.0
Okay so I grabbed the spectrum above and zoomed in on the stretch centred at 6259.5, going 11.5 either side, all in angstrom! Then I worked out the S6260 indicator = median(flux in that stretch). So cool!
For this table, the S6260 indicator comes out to 15.5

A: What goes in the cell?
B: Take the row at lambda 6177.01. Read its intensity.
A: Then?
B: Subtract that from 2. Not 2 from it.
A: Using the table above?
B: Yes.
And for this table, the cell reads -14.5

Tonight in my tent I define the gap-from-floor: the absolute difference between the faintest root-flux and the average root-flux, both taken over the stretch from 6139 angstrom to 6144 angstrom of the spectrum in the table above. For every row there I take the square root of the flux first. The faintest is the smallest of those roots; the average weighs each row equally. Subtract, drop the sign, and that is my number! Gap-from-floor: 0.01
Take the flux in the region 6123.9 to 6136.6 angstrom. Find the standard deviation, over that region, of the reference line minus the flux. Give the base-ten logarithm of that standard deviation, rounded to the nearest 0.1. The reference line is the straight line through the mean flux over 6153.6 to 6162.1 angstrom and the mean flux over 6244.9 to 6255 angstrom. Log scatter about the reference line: -0.1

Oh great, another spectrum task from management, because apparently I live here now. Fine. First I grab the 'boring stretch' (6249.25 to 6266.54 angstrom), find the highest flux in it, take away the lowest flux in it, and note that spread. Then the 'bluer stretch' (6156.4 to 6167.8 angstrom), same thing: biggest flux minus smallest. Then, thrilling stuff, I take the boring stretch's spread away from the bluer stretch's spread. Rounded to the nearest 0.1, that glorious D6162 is -2.9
